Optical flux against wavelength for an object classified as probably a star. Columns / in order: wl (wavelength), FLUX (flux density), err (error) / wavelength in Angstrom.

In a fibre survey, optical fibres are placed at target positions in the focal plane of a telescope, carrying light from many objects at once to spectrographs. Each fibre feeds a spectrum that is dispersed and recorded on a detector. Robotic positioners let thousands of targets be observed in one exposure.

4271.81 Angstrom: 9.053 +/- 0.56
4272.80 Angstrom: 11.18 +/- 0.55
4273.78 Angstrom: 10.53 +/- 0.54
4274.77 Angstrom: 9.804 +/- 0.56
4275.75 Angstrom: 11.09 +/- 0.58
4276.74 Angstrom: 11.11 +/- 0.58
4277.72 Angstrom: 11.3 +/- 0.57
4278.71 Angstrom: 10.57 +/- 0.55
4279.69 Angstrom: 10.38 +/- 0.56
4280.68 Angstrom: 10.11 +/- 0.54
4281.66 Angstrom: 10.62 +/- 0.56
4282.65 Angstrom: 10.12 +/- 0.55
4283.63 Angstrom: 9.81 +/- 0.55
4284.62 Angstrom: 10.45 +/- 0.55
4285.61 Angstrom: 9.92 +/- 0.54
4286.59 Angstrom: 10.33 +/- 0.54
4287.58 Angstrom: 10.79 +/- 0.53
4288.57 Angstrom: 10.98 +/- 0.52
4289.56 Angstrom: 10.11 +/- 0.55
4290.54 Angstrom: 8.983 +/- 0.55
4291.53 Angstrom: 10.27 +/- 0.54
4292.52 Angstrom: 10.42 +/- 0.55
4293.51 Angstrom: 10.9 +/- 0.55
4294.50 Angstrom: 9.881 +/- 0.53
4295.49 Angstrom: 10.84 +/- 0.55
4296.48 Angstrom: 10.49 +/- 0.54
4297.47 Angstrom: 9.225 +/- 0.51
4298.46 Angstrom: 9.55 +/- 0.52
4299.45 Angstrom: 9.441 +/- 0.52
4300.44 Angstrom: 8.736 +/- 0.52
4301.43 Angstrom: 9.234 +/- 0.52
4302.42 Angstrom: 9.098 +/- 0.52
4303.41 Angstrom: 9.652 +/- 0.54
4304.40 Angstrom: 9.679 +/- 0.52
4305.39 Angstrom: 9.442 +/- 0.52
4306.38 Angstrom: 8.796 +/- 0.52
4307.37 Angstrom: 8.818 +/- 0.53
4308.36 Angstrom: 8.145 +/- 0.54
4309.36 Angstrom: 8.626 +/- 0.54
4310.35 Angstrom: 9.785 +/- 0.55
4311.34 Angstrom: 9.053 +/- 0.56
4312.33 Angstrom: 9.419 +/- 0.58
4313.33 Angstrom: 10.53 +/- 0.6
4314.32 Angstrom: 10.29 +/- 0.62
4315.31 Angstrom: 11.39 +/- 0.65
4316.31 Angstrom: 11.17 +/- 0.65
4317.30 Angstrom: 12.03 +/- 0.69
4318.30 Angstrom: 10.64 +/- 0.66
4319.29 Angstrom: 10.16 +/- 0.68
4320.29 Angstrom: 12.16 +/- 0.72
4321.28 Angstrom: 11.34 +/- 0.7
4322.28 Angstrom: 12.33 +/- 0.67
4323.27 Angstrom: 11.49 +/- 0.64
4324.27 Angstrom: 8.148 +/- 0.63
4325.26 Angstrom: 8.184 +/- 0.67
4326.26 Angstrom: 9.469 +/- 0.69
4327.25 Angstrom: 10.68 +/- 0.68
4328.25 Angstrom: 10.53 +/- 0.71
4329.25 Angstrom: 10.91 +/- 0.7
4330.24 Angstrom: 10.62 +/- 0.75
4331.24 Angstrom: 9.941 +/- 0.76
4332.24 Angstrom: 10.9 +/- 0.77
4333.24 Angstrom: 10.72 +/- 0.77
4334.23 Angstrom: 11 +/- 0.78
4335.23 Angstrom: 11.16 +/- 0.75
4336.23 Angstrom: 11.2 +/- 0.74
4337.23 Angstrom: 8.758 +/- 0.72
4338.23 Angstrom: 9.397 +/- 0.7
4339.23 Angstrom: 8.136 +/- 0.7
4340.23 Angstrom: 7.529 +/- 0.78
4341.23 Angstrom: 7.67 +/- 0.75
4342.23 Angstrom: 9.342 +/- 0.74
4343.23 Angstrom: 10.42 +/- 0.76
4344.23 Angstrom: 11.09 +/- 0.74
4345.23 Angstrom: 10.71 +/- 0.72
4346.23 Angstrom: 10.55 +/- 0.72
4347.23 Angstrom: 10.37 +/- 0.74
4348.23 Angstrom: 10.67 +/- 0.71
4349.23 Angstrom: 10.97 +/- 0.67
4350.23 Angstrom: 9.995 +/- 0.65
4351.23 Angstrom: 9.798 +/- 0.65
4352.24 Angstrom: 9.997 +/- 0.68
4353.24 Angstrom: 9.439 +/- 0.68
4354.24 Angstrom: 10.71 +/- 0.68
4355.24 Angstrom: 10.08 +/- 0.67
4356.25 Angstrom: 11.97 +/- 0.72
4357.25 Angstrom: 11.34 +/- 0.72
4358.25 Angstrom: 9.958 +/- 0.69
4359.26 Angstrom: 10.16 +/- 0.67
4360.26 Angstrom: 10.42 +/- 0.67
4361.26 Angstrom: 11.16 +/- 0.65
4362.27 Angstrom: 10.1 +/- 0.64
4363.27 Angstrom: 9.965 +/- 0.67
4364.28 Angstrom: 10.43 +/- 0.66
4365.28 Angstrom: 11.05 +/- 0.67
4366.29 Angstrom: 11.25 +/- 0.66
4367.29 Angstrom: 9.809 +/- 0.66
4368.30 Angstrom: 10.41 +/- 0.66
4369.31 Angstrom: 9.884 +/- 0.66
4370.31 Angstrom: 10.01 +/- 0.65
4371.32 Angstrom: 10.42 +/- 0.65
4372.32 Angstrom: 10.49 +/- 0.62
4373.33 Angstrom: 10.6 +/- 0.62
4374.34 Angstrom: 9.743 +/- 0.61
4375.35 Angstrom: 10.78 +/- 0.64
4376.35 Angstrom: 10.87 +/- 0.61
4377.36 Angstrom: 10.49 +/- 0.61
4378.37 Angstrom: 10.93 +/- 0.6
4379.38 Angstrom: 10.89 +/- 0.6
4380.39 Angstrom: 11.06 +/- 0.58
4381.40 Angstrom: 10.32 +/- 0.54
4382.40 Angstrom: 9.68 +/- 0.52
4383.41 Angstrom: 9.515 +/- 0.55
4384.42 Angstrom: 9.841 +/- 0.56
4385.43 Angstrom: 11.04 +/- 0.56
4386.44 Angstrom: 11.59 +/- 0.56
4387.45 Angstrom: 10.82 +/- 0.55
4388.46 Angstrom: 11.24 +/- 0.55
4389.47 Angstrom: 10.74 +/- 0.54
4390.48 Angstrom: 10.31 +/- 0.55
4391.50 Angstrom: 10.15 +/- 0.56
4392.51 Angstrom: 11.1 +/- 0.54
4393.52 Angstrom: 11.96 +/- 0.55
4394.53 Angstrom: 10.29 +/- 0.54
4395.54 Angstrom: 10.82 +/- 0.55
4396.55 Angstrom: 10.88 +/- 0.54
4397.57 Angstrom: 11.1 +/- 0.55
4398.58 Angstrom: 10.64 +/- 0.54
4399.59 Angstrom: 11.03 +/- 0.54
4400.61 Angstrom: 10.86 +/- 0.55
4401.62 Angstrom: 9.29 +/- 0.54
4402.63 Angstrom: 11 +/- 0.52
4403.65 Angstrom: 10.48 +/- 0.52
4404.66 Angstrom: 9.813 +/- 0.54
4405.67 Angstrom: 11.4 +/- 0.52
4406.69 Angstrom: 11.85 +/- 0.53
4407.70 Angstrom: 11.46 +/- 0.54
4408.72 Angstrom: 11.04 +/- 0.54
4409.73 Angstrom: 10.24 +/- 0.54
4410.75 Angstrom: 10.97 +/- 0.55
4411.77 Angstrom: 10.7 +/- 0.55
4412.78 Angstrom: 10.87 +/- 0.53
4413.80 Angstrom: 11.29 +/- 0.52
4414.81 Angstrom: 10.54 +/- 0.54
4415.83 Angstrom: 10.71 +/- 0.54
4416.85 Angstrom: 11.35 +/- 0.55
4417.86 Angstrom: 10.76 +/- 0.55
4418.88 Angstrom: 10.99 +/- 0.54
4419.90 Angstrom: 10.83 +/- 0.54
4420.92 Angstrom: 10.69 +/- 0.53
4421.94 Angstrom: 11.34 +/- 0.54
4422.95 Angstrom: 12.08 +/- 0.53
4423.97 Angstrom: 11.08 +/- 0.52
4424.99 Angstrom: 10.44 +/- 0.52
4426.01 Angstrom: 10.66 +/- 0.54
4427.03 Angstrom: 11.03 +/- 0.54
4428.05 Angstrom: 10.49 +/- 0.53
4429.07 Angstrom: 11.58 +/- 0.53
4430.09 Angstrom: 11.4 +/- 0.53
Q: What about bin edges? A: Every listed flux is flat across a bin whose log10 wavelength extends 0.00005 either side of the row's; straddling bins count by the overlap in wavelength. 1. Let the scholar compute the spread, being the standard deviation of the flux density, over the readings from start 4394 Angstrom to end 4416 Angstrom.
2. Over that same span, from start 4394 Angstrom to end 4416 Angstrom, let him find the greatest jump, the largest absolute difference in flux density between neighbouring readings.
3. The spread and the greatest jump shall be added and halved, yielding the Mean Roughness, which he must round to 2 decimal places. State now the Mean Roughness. 1.13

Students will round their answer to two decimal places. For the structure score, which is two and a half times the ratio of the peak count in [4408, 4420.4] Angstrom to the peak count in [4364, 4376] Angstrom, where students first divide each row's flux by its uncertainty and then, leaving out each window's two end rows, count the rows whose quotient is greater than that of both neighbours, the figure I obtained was 3.33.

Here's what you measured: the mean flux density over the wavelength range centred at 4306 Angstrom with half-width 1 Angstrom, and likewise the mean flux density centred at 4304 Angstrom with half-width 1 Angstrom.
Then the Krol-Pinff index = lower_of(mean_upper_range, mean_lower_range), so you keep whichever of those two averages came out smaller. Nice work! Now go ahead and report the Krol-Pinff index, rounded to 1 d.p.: 9.1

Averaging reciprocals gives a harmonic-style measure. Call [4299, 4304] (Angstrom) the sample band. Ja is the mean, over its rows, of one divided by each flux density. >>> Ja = 0.108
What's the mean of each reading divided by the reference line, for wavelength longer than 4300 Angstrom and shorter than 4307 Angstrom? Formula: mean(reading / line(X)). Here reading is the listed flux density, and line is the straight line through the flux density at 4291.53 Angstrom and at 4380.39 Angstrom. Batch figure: 0.890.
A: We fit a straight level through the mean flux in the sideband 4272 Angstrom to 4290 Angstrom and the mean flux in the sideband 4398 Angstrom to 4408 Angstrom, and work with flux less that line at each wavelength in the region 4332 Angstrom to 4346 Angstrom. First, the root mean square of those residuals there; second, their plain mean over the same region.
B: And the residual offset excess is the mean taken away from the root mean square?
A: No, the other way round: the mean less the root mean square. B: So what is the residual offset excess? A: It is -2.3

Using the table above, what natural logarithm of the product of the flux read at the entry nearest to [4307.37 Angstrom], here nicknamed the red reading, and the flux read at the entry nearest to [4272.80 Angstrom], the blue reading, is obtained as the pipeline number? 4.59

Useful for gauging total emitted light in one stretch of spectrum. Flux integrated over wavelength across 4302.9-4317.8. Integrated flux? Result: 146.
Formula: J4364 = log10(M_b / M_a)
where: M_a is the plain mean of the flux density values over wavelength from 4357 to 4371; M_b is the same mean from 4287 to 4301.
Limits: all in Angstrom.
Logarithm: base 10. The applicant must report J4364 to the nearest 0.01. -0.02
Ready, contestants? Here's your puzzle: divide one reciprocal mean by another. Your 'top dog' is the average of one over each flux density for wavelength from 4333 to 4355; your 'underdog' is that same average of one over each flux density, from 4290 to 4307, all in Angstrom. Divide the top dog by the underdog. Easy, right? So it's 0.98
